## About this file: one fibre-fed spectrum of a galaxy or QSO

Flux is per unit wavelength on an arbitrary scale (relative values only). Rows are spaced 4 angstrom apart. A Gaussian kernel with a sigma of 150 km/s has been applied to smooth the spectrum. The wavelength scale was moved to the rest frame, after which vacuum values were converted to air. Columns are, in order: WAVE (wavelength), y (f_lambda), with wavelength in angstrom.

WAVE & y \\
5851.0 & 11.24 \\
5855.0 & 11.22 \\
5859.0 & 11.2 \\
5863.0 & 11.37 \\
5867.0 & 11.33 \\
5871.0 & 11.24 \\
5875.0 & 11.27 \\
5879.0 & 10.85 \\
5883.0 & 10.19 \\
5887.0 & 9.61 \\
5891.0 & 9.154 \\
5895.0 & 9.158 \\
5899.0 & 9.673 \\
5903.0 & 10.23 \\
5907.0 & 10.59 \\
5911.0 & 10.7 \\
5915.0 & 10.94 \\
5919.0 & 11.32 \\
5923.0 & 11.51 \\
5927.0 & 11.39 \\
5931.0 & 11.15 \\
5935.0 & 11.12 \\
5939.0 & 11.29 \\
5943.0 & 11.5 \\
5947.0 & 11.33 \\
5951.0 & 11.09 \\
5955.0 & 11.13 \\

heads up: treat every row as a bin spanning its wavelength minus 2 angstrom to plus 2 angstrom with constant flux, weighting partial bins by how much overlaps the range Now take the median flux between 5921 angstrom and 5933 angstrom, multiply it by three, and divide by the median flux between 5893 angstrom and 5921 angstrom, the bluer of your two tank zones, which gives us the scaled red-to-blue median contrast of 3.23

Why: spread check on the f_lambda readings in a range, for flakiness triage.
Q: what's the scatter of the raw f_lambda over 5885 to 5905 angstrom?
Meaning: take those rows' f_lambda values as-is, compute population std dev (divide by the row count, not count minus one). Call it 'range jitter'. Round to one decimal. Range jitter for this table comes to 0.4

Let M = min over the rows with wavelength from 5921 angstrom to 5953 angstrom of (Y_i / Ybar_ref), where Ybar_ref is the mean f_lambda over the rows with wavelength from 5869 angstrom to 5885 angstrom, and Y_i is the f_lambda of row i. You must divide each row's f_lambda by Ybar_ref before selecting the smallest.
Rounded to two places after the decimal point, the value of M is 1.02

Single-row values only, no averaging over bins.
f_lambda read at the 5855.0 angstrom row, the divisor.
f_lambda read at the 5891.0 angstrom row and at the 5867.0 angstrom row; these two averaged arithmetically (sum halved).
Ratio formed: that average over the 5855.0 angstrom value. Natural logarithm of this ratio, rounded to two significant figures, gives -0.091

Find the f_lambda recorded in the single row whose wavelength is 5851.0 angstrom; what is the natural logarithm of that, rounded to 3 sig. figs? 2.42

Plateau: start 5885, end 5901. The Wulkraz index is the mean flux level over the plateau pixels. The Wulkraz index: 9.4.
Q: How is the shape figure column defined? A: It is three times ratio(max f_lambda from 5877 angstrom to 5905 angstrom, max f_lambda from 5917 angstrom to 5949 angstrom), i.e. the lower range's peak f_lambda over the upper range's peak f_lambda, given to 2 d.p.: 2.83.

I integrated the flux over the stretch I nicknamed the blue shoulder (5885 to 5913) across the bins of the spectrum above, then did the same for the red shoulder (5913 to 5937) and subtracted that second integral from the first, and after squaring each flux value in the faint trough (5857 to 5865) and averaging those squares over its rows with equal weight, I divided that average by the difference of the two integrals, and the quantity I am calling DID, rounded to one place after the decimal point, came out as 18.9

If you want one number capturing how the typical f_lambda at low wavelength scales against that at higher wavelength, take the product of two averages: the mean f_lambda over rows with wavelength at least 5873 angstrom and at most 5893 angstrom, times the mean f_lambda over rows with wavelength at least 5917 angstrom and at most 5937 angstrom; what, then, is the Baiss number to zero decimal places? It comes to 115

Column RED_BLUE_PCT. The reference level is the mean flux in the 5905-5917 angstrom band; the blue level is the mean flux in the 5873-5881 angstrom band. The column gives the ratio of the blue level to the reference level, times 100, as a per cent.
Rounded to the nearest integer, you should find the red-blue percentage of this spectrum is 103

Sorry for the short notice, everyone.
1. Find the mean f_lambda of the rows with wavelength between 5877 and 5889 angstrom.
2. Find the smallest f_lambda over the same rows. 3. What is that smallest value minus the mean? -0.61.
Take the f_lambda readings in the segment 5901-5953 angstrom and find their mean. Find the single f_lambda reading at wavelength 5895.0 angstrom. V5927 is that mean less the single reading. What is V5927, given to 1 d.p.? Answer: 1.9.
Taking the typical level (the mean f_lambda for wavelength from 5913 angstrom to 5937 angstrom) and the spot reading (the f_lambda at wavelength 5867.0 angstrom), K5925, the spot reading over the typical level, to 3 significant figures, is 1.01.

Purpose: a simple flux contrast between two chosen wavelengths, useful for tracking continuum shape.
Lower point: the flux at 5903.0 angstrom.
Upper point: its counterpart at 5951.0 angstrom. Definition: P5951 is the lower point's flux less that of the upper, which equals -0.9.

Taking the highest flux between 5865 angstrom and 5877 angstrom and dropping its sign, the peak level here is 11.33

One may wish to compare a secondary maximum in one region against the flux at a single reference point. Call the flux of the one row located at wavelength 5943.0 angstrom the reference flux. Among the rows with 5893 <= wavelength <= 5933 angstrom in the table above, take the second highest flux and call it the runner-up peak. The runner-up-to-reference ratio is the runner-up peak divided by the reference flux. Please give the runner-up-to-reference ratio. 0.99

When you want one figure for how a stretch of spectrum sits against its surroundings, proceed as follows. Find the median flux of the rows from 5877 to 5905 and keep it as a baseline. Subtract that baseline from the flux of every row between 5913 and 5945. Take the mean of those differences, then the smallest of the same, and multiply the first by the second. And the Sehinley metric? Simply 2.0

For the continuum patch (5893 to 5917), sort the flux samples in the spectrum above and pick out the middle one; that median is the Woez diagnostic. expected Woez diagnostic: 10.4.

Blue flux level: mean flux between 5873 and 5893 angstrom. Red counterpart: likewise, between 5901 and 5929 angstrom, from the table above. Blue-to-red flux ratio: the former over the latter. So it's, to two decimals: 0.93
